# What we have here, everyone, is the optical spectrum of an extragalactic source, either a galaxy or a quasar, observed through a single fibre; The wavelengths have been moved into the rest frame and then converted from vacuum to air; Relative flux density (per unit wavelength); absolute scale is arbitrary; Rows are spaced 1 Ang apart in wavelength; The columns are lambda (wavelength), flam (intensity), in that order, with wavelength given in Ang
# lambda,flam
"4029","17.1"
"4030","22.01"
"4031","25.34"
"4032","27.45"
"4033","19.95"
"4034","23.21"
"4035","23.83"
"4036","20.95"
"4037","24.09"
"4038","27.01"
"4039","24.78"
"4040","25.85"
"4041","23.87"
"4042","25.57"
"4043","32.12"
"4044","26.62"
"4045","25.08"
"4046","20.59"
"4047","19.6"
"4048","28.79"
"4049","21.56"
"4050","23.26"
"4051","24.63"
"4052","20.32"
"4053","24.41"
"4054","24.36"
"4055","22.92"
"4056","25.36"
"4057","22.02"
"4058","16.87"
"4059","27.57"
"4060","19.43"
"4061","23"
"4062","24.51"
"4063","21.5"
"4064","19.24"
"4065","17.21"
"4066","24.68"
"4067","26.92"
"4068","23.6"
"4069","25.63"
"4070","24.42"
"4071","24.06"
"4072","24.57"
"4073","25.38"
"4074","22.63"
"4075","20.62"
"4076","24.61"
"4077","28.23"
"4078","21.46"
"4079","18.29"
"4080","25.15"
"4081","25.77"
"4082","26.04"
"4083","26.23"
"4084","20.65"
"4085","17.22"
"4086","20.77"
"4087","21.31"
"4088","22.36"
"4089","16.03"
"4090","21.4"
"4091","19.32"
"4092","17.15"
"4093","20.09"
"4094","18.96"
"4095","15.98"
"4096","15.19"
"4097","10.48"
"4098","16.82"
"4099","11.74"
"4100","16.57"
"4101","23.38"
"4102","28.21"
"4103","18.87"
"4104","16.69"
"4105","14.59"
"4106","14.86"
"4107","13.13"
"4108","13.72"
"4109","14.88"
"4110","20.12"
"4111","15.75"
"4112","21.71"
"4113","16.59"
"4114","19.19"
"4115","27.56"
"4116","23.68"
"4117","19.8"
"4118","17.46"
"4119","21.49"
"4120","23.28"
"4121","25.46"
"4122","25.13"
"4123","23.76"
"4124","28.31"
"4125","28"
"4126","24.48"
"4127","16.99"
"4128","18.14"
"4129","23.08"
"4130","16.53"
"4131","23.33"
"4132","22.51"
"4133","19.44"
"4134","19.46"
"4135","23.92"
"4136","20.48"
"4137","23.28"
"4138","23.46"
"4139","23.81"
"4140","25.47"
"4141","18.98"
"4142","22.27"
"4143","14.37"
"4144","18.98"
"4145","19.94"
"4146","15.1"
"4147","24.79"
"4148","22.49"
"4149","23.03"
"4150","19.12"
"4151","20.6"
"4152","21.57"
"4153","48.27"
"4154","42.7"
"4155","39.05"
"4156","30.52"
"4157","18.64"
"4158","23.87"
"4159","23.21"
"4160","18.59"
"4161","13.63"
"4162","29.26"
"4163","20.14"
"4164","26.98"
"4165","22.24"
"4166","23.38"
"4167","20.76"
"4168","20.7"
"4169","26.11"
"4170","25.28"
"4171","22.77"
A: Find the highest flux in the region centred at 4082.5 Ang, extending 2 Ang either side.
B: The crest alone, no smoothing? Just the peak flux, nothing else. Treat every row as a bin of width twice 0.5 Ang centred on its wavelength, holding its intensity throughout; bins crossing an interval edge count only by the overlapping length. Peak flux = 26.23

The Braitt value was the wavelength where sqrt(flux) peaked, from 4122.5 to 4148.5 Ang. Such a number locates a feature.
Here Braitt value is 4124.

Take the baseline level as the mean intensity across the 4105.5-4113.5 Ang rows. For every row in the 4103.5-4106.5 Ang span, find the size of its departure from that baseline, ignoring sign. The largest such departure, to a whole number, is 2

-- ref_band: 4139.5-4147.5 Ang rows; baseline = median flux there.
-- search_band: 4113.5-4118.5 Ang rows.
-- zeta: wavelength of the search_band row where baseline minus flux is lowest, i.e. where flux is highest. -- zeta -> 4115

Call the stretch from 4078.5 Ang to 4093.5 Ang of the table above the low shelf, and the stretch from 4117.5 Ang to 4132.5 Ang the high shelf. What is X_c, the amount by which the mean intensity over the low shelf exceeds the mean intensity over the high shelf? -1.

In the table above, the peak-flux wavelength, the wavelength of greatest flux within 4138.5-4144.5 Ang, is 4140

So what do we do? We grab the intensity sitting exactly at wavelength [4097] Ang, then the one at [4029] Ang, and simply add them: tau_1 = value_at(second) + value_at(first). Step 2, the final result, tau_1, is 28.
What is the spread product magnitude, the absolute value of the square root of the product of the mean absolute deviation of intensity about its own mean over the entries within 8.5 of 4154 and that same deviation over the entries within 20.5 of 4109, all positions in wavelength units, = 5.29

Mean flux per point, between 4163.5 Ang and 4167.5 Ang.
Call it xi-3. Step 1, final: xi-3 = 23.3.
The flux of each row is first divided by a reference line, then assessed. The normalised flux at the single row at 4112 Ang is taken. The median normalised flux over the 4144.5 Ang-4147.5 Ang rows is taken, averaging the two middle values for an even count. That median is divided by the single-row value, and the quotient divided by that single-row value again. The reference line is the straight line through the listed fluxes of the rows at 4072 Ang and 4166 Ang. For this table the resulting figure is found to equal 1.0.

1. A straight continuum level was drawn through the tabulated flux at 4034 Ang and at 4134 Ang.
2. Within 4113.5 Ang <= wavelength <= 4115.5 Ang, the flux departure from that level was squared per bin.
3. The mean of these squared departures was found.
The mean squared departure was 28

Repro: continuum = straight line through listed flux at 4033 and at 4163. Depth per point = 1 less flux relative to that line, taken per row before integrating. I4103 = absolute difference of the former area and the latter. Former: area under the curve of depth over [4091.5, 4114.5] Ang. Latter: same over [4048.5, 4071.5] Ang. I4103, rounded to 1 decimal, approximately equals 6.7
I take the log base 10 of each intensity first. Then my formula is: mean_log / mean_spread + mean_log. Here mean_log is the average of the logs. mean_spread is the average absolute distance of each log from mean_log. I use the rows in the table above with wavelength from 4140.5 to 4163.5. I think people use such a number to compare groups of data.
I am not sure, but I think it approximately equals 14.7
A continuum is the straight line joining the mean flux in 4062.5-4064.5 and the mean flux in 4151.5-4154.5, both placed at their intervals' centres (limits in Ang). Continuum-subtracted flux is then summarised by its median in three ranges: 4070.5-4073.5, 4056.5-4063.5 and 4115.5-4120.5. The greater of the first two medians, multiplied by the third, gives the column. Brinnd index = -28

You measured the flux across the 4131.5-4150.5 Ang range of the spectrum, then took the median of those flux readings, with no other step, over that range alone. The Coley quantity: 22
